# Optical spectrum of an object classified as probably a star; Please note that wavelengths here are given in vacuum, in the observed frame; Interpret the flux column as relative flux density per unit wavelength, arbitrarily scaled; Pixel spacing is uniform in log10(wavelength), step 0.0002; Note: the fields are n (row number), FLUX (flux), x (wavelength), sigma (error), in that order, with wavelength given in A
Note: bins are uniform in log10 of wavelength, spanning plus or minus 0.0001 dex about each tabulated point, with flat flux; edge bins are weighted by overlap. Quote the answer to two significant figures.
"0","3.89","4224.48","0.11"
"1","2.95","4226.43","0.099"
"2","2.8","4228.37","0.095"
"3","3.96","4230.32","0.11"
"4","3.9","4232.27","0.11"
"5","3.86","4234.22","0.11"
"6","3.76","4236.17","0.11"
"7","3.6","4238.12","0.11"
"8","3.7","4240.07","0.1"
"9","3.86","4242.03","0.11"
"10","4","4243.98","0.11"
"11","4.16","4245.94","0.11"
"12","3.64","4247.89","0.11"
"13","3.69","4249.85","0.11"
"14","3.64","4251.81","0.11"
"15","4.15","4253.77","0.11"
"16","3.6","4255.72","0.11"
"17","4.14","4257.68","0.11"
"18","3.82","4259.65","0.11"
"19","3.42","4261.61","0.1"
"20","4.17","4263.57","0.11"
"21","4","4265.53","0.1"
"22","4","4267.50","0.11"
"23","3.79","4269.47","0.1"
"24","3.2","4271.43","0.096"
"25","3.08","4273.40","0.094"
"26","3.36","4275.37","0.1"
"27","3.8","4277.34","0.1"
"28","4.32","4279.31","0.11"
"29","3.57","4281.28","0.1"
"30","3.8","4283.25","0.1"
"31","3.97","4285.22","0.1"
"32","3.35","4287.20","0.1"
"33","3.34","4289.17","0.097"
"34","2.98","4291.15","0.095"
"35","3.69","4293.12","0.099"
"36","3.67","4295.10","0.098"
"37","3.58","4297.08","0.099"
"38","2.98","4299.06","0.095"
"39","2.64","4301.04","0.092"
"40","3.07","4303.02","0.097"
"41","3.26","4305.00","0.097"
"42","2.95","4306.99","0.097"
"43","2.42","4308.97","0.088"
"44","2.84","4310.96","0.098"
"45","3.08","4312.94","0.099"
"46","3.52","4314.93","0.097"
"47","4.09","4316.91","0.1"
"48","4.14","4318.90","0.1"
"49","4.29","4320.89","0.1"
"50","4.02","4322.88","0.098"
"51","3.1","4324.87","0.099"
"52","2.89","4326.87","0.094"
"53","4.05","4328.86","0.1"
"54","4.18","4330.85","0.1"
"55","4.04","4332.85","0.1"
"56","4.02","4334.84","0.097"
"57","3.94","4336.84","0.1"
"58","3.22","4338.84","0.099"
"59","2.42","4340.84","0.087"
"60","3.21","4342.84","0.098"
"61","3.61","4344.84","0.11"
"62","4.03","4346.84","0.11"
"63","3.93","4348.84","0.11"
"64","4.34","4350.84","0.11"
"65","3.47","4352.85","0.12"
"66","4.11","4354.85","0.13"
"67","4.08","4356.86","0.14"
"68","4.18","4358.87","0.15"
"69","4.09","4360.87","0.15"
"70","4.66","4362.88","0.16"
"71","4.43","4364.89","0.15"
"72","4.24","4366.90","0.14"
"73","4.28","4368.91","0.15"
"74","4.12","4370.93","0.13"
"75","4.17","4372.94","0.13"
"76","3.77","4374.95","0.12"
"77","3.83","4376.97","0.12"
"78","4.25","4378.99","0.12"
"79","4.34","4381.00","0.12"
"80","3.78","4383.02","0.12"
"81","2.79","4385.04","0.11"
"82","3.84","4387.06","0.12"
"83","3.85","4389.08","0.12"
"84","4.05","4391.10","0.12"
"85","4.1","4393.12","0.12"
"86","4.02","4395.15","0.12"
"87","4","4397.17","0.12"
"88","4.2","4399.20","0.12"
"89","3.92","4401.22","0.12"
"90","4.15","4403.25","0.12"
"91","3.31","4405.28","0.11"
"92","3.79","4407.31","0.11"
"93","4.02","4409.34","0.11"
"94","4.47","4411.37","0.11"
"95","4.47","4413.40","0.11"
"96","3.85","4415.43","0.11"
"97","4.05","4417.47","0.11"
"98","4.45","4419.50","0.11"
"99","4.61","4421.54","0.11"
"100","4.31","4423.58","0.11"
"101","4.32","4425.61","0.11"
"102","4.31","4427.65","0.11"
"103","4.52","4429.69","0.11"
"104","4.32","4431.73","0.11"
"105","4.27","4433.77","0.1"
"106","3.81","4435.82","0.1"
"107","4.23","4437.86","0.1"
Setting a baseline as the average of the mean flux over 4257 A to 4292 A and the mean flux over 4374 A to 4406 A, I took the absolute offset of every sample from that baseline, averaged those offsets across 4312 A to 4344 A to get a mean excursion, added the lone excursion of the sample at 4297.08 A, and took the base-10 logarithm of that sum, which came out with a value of -0.16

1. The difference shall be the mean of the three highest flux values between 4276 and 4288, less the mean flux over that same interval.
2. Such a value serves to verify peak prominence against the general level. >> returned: 0.23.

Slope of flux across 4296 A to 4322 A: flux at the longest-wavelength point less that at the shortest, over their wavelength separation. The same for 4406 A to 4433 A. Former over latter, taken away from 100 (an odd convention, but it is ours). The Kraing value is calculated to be 99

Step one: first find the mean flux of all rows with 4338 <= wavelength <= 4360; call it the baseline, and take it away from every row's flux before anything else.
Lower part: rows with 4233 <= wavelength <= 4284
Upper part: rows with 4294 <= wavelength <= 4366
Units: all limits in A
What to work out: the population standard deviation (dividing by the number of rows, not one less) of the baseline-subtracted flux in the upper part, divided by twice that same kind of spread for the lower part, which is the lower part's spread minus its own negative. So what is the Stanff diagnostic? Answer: 1.00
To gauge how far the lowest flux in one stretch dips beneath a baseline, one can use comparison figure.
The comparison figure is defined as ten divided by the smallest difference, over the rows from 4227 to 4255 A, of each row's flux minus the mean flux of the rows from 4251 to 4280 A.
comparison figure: -10.4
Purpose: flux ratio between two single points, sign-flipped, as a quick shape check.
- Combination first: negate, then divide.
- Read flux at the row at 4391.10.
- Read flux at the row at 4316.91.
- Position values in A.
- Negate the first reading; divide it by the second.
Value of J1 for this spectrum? -0.99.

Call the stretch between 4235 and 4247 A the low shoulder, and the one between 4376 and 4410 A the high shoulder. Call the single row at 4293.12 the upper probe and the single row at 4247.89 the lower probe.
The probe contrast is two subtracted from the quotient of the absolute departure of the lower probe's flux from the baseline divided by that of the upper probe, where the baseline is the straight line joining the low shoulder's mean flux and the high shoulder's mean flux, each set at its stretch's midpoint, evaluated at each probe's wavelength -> -0.80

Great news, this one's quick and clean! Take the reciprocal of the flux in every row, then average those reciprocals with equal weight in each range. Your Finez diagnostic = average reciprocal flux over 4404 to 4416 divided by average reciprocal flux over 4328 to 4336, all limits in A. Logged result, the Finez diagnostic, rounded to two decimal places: 1.03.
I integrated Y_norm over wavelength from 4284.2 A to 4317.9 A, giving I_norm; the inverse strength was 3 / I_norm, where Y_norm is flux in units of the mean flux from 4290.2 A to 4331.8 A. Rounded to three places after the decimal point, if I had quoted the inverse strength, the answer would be 0.093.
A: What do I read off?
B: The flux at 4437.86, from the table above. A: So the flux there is 4.23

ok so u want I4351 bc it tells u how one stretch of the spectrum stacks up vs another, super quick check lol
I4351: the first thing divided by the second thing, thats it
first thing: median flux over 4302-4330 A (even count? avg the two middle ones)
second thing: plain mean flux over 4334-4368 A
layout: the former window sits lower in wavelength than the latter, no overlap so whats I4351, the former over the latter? 0.82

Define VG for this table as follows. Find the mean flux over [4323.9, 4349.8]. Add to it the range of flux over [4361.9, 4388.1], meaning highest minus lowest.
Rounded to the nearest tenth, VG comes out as 5.5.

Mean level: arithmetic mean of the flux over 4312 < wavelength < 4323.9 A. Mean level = 3.86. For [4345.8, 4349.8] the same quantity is 3.98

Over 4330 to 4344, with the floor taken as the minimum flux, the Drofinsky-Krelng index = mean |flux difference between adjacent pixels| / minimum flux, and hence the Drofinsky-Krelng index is 0.18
